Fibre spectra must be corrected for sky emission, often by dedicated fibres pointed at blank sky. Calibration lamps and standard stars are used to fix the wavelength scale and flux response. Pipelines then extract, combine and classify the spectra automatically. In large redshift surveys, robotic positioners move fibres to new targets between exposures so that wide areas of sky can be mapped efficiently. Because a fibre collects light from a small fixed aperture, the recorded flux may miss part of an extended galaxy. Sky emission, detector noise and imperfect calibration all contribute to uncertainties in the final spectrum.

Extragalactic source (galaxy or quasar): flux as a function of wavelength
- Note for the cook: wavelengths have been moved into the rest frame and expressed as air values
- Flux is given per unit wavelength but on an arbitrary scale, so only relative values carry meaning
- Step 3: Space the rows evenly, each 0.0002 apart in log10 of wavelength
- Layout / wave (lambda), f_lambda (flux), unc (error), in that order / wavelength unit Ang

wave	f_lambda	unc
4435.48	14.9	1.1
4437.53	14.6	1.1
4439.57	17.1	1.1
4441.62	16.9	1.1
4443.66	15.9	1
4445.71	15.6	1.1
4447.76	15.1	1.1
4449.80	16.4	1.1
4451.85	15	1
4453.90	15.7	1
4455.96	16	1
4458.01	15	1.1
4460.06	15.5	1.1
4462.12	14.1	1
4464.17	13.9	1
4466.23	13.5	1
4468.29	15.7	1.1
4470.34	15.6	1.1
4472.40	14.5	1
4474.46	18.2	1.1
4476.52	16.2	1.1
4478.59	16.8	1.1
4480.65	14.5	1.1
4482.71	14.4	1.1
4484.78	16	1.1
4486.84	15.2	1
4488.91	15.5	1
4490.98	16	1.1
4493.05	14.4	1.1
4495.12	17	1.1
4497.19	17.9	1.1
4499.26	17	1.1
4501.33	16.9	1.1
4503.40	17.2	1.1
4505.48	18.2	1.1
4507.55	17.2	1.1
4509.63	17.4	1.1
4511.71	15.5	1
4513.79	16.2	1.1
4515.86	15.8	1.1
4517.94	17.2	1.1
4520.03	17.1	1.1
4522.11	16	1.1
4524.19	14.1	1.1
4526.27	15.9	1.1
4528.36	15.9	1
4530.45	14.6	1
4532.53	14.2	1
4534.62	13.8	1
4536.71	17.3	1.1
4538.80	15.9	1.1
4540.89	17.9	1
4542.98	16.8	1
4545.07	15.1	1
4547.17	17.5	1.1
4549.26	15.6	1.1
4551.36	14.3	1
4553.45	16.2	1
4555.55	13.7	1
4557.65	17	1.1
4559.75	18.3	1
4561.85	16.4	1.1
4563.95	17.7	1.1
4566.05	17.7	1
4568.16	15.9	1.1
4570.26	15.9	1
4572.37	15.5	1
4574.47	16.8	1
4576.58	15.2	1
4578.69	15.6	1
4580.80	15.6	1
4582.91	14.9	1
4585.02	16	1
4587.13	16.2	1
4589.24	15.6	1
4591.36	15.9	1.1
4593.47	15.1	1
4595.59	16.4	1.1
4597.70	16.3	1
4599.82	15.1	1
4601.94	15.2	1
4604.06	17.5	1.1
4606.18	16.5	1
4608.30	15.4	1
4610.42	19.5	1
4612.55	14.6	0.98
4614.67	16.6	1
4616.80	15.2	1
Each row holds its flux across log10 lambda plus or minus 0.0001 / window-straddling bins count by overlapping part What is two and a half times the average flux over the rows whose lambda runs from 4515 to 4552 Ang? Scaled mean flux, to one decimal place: 39.6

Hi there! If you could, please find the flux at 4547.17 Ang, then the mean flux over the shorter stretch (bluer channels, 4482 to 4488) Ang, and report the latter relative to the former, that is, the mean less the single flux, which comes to -2.3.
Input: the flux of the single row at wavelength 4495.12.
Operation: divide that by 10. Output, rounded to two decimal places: 1.70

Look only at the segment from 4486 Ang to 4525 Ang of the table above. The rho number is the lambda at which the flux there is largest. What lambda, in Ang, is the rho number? 4505.48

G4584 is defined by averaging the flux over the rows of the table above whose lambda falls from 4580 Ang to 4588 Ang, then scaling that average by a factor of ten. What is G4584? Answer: 157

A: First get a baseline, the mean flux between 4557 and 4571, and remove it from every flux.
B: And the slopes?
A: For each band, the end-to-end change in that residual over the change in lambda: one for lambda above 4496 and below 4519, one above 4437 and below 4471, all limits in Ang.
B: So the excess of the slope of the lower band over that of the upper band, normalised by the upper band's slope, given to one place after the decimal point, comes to -1.9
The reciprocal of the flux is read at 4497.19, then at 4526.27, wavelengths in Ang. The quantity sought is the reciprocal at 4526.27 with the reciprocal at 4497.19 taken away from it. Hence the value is 0.007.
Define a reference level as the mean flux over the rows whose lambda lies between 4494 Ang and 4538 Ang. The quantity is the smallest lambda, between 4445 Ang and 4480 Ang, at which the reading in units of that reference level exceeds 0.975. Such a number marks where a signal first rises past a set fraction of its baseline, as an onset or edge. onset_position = 4449.80 Ang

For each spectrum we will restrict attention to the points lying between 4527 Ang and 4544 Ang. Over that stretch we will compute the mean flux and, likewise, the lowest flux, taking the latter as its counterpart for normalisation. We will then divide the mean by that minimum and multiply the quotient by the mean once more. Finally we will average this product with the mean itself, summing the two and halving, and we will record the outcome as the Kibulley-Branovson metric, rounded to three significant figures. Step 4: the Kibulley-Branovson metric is 16.9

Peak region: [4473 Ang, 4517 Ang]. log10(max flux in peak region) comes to 1.26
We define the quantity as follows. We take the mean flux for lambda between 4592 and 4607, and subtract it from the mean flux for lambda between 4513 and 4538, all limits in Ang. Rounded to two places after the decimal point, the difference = -0.34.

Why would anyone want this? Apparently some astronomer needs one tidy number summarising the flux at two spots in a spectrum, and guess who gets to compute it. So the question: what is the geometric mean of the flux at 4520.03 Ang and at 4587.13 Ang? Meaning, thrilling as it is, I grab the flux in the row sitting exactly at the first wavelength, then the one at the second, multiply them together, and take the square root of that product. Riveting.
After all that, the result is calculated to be 16.6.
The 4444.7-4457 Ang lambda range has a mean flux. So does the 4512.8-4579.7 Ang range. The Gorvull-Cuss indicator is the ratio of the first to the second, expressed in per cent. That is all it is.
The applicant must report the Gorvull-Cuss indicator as 97.5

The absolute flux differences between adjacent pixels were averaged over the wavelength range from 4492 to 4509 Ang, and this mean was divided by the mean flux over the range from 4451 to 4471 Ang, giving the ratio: 0.065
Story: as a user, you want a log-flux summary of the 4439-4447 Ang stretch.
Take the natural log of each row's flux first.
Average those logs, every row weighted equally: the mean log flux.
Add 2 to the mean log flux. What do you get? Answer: 4.79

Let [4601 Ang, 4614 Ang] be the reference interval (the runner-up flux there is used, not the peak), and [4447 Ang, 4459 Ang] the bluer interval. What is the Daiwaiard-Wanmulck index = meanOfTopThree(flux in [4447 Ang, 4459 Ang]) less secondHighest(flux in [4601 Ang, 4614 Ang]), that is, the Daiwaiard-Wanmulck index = -1.5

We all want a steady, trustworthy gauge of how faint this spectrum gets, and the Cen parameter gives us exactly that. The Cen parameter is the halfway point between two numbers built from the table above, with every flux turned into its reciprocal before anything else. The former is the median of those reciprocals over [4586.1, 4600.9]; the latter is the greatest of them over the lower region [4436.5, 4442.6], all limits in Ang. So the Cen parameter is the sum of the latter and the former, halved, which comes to 0.066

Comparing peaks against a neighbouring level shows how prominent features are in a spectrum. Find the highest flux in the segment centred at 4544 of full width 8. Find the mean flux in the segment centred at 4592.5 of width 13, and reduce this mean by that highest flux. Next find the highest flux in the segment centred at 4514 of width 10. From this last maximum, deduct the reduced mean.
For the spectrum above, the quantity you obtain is 19.4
